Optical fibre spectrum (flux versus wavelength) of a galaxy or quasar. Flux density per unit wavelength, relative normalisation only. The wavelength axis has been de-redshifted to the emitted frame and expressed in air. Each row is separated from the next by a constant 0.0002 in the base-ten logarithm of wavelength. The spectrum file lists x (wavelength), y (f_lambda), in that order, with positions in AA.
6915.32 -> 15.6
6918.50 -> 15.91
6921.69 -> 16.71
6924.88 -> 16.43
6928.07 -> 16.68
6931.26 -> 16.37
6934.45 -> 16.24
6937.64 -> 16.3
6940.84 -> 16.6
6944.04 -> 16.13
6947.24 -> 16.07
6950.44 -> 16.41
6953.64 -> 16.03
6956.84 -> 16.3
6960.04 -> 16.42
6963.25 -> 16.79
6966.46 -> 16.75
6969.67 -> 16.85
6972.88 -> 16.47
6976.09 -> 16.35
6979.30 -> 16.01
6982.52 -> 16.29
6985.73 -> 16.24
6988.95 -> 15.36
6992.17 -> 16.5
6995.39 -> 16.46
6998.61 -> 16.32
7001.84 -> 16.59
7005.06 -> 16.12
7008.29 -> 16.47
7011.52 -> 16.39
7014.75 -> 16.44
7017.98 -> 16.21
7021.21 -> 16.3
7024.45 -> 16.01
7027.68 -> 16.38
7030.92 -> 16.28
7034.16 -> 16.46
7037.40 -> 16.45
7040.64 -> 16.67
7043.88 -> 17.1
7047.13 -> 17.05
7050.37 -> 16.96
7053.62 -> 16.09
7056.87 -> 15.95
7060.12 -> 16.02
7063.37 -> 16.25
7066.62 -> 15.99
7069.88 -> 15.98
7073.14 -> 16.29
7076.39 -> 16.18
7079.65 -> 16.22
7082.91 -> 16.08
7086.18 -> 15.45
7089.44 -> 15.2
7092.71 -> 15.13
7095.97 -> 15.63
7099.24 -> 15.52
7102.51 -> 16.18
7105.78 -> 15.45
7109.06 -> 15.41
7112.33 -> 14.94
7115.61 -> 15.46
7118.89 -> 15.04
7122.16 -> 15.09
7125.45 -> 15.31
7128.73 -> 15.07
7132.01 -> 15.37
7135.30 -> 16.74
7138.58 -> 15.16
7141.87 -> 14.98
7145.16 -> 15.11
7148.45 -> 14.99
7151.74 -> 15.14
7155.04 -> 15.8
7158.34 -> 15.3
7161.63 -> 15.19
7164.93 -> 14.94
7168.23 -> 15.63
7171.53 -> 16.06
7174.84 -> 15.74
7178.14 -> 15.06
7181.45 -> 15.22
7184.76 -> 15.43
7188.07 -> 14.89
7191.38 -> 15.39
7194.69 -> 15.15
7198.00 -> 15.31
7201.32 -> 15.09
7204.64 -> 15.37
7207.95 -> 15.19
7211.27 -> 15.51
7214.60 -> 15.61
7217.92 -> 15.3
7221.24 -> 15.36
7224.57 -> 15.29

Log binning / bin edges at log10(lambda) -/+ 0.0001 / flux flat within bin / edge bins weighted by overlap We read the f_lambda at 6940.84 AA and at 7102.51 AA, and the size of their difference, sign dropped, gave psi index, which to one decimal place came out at 0.4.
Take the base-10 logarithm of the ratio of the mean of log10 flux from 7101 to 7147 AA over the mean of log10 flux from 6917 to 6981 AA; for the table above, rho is -0.0101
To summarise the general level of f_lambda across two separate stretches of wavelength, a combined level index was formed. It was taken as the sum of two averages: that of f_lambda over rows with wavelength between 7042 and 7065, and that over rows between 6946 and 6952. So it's 32.7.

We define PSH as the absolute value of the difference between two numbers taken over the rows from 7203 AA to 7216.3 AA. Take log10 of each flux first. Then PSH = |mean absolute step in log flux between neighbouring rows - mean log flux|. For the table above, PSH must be 1.18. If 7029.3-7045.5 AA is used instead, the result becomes 1.21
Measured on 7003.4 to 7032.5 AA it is 1.21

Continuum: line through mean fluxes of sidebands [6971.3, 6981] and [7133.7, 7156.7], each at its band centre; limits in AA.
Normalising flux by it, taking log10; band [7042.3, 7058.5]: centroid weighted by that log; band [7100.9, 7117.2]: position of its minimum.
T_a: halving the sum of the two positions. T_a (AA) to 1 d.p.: 7080.0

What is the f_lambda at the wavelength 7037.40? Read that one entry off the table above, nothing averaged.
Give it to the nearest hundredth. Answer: 16.45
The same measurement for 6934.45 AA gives 16.24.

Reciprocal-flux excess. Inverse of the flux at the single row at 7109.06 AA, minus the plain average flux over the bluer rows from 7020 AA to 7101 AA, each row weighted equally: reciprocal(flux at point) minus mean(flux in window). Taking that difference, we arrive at -16.08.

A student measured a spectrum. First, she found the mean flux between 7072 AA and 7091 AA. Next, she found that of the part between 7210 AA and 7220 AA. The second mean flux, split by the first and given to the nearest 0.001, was 0.973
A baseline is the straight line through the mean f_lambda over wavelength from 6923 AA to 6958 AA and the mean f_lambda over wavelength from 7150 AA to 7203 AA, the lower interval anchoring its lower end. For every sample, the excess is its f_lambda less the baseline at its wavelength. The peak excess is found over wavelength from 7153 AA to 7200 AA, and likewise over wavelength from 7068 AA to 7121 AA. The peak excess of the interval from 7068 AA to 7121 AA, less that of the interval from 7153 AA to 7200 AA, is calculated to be -0.2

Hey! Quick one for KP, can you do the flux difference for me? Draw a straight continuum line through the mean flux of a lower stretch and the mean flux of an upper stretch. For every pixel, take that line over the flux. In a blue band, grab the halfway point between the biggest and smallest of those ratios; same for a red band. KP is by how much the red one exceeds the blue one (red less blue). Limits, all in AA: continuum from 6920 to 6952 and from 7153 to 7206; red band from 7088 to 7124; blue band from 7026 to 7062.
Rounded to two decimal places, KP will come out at 0.04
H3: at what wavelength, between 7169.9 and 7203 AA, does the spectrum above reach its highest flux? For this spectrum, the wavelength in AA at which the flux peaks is 7171.53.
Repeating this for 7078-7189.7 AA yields 7135.30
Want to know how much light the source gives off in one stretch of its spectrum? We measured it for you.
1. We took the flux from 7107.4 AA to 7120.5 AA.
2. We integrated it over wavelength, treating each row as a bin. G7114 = 199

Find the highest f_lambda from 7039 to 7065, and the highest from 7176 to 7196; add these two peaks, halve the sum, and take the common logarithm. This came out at 1.21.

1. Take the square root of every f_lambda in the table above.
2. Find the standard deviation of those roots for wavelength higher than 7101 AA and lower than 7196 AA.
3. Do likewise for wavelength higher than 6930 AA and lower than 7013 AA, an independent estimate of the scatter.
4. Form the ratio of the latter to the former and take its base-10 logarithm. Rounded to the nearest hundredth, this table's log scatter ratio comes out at -0.16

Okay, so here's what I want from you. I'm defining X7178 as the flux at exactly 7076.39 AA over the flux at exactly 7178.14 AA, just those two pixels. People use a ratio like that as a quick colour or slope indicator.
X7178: 1.07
